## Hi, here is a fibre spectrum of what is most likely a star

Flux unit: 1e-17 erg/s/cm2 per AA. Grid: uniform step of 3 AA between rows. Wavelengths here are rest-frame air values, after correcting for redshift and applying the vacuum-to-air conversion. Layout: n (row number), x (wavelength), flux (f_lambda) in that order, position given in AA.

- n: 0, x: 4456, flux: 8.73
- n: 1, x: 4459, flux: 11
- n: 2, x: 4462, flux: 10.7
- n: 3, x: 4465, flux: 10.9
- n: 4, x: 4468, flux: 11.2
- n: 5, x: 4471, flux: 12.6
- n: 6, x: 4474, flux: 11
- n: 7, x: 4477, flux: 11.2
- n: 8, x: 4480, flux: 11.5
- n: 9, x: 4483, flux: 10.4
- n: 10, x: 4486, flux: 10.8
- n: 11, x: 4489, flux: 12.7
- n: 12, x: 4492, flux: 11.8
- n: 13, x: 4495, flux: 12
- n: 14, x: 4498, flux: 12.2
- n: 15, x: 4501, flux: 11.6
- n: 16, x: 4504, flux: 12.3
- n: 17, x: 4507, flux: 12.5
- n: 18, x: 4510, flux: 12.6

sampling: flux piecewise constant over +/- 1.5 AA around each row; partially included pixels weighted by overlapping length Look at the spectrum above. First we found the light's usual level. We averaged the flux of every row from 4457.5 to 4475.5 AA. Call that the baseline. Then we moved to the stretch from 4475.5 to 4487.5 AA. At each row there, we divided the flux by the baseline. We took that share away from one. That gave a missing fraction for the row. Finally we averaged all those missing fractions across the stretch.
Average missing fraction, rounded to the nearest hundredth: 0.02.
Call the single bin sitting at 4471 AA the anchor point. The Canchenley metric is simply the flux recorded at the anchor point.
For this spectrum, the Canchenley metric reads 12.6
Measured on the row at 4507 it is 12.5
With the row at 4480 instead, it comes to 11.5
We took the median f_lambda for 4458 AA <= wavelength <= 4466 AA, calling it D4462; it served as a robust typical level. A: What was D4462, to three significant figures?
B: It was 10.9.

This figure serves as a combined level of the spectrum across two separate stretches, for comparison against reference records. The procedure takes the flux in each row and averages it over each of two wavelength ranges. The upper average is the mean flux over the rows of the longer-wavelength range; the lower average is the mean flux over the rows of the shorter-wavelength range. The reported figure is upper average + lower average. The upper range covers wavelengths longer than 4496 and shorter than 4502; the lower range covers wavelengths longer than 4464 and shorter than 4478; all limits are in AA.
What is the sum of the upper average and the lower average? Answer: 23.3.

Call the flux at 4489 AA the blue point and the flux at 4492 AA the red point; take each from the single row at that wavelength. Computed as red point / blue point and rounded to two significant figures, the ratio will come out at 0.93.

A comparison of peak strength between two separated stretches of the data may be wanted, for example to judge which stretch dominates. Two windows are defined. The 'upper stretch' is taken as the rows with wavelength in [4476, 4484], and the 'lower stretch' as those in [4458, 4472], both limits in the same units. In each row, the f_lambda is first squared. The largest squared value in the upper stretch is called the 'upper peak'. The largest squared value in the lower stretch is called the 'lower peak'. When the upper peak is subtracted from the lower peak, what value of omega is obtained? 27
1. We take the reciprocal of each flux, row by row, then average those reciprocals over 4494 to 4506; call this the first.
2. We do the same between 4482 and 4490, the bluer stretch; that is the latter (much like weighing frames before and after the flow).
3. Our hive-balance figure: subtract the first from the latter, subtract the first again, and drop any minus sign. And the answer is 0.077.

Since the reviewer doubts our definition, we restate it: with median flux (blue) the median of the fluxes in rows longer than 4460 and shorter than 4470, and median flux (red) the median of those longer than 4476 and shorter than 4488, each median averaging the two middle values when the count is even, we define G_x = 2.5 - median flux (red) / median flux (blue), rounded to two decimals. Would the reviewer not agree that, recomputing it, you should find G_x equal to 1.49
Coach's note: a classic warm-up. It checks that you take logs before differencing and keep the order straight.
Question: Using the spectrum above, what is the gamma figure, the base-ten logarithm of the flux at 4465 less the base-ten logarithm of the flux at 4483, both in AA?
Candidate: 0.02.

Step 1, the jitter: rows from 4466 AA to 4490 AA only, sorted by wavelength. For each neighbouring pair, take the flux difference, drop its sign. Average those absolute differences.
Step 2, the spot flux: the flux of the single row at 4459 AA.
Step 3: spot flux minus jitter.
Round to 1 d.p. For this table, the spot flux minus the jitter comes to 10.0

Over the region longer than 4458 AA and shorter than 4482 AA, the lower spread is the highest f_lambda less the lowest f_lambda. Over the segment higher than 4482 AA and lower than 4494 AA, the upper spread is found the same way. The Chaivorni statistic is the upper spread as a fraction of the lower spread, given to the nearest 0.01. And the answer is 1.21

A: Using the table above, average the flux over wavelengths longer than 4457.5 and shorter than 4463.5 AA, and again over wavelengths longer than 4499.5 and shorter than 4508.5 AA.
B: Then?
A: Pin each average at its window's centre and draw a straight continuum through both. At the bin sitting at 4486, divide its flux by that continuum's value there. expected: 0.93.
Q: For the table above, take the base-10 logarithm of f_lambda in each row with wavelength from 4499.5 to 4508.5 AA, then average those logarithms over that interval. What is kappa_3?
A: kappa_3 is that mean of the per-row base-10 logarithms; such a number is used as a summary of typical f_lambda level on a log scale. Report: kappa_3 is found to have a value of 1.08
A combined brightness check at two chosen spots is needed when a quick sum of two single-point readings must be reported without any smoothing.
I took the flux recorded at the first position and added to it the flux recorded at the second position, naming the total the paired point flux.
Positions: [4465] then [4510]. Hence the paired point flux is 23.5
